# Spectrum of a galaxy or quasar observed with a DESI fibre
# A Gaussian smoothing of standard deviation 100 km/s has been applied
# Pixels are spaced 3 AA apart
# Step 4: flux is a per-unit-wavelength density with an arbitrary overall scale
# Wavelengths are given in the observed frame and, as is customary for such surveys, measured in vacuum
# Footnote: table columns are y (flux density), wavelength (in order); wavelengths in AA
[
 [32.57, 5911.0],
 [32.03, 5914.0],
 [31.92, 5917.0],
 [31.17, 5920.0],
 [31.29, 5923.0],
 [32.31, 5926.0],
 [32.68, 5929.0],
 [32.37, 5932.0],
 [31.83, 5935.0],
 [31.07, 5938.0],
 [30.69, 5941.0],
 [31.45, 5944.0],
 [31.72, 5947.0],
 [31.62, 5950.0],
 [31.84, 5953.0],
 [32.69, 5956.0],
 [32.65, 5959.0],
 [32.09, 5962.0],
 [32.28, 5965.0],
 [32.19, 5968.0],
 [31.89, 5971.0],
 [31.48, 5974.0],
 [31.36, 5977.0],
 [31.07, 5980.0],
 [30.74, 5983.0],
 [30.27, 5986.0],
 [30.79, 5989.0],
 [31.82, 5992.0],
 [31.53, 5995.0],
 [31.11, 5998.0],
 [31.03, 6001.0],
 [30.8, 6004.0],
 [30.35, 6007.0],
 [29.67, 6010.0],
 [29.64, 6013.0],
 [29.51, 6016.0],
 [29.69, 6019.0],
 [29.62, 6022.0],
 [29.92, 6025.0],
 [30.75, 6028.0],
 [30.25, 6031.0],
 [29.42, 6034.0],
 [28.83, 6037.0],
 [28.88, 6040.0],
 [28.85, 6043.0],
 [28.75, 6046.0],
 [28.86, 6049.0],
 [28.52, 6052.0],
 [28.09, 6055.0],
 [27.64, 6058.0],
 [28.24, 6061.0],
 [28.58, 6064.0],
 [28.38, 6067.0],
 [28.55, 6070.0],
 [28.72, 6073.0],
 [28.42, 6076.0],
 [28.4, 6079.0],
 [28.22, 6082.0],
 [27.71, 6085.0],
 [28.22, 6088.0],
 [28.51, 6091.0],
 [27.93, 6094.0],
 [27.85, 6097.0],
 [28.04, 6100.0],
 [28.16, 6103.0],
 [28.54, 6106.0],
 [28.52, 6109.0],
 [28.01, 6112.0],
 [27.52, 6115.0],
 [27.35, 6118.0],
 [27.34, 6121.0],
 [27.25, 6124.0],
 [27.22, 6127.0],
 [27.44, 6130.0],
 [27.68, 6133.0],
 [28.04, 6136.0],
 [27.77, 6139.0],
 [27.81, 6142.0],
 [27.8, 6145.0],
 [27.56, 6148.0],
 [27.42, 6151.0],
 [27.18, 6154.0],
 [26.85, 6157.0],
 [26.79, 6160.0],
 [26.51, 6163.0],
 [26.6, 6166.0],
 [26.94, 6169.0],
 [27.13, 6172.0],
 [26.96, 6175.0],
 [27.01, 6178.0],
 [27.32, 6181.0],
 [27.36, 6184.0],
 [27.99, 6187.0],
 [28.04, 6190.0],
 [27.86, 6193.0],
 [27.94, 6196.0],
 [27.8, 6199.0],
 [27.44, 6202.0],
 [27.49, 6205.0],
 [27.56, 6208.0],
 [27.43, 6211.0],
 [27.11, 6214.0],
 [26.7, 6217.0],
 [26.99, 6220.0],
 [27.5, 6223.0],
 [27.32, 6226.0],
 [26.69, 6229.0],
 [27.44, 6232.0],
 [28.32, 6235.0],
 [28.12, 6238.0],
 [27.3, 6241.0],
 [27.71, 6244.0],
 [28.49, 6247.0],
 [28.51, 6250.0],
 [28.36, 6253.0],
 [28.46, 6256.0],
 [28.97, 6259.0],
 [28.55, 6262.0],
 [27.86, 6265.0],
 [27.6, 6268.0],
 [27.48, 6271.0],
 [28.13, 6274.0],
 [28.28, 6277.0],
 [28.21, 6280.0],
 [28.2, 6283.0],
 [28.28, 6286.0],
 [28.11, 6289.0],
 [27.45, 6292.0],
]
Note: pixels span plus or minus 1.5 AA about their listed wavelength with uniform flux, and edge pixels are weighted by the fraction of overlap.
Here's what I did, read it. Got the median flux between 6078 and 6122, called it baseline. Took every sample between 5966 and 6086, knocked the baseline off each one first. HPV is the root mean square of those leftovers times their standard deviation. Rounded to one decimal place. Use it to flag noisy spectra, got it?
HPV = 2.7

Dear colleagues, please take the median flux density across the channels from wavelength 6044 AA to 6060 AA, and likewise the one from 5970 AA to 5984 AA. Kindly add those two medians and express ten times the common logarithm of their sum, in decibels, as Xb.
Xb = 17.8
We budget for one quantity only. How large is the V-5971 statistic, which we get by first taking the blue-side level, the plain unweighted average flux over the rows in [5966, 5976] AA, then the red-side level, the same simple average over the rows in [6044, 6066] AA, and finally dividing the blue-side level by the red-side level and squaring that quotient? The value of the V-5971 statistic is 1.26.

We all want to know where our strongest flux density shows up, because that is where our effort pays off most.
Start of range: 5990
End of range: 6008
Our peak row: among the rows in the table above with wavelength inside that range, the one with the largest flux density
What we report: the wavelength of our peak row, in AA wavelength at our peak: 5992.0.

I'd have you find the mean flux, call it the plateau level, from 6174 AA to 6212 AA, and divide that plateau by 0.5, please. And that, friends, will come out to 55.1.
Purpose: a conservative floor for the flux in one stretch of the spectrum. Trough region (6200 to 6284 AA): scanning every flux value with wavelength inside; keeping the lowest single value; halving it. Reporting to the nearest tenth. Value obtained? 13.3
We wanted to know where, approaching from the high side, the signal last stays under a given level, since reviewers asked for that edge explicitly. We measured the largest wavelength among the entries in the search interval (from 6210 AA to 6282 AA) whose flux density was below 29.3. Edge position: 6280.0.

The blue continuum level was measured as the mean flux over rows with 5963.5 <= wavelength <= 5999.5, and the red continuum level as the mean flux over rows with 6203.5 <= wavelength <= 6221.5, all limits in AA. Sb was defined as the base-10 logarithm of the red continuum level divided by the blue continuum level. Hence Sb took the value -0.062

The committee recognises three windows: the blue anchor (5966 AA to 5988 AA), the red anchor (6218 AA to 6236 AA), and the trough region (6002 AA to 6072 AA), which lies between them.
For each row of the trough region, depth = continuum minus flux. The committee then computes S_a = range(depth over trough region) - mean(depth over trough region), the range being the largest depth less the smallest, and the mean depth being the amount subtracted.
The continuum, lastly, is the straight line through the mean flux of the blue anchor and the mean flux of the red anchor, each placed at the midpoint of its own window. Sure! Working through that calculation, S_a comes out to 1.5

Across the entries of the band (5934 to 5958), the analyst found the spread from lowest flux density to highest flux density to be 2.0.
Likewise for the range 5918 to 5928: 1.1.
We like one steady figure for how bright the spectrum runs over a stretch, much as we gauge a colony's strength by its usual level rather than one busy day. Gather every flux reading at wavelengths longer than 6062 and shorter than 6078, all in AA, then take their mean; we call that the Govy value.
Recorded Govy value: 28.5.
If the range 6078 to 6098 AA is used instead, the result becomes 28.1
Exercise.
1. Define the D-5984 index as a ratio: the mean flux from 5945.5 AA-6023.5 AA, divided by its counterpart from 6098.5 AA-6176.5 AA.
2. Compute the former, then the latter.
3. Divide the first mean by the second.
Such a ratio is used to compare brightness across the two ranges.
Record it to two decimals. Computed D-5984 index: 1.13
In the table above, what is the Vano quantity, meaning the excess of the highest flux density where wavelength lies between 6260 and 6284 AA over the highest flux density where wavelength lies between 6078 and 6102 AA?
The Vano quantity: 0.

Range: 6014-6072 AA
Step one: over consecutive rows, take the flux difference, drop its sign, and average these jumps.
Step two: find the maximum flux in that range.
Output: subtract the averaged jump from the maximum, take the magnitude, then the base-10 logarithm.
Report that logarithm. 1.48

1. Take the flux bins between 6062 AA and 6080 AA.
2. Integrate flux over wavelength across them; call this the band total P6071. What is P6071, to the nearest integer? 513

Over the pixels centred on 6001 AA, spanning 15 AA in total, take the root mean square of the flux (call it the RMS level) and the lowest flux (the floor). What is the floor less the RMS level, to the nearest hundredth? -0.62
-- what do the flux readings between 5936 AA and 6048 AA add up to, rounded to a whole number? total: 1138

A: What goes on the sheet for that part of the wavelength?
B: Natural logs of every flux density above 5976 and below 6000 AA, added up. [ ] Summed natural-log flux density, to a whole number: 27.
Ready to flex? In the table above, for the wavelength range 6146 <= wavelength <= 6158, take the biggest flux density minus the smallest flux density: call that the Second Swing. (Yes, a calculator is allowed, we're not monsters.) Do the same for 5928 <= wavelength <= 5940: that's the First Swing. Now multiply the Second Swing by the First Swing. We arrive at 1.1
